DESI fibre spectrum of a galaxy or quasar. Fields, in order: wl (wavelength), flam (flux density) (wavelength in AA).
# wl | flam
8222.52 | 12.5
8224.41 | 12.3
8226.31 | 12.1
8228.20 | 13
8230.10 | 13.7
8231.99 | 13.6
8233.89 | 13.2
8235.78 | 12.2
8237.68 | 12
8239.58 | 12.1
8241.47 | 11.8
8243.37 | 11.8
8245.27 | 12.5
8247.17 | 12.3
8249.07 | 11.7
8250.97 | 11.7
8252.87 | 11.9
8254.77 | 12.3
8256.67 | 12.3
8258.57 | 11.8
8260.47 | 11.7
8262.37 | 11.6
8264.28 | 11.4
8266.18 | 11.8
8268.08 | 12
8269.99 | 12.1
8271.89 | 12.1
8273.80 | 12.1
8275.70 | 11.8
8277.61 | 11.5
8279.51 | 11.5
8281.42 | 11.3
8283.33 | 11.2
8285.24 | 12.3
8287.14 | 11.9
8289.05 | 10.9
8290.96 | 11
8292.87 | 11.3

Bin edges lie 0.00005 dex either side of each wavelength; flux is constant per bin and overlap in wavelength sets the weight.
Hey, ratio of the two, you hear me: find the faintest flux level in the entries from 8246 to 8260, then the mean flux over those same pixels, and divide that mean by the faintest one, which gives 1.026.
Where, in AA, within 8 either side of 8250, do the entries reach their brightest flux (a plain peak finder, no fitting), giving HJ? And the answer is 8245.27 AA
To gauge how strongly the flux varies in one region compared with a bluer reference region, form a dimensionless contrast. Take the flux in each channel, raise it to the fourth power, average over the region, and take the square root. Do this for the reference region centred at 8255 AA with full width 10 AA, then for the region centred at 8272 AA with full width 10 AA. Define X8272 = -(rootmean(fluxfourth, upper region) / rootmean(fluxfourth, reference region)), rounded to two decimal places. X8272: -1.00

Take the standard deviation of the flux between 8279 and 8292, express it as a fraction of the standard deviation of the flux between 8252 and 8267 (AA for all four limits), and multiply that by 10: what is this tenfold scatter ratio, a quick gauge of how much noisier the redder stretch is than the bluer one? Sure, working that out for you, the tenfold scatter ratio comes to 16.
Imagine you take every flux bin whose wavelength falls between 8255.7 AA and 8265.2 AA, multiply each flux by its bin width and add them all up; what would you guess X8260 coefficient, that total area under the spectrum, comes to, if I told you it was 112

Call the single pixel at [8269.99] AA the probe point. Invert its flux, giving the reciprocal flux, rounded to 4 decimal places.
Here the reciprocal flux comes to 0.0826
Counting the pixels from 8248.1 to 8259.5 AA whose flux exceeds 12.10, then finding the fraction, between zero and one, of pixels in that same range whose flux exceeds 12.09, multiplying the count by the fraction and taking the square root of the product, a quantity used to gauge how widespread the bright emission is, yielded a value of 0.8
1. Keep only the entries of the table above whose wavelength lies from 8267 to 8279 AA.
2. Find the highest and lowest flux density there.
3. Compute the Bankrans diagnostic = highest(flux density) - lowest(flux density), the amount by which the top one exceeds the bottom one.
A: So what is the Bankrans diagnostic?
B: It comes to 0.60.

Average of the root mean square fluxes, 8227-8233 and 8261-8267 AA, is 12.5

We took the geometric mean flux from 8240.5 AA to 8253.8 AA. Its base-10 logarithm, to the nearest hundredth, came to 1.08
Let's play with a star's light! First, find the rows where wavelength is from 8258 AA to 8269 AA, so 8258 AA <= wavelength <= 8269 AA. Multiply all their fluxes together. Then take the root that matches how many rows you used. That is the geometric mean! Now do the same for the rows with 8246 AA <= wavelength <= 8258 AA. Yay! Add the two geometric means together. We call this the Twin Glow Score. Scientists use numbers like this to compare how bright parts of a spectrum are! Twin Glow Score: 23.7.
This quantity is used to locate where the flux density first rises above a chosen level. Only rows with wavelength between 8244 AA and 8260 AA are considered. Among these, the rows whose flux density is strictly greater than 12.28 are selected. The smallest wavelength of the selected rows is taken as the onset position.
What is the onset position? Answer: 8245.27 AA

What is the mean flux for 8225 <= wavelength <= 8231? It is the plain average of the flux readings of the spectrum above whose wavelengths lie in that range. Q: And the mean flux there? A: 12.9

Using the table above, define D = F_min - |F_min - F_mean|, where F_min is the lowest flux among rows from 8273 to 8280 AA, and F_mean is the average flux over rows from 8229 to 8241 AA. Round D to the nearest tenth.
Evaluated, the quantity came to 10.2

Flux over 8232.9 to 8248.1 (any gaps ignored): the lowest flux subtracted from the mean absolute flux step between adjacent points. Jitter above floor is -11.4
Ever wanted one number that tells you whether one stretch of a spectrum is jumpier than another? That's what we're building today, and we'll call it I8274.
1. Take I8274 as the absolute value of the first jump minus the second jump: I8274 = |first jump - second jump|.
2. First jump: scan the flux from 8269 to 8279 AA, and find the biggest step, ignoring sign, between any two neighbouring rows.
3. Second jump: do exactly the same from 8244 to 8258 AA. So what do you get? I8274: 0.30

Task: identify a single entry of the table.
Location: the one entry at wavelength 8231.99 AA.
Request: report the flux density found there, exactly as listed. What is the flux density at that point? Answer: 13.6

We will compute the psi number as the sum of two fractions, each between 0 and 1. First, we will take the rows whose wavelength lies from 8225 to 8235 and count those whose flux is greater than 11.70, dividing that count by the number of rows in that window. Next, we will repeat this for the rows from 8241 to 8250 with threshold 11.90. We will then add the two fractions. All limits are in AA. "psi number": 1.40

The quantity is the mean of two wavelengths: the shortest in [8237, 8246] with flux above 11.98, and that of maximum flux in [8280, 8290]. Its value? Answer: 8261.5 AA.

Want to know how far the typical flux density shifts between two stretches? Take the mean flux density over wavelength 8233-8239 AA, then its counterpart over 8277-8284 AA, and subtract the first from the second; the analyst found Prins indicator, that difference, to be -1.1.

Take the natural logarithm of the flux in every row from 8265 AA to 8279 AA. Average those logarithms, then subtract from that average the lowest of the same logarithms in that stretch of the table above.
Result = 0.035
